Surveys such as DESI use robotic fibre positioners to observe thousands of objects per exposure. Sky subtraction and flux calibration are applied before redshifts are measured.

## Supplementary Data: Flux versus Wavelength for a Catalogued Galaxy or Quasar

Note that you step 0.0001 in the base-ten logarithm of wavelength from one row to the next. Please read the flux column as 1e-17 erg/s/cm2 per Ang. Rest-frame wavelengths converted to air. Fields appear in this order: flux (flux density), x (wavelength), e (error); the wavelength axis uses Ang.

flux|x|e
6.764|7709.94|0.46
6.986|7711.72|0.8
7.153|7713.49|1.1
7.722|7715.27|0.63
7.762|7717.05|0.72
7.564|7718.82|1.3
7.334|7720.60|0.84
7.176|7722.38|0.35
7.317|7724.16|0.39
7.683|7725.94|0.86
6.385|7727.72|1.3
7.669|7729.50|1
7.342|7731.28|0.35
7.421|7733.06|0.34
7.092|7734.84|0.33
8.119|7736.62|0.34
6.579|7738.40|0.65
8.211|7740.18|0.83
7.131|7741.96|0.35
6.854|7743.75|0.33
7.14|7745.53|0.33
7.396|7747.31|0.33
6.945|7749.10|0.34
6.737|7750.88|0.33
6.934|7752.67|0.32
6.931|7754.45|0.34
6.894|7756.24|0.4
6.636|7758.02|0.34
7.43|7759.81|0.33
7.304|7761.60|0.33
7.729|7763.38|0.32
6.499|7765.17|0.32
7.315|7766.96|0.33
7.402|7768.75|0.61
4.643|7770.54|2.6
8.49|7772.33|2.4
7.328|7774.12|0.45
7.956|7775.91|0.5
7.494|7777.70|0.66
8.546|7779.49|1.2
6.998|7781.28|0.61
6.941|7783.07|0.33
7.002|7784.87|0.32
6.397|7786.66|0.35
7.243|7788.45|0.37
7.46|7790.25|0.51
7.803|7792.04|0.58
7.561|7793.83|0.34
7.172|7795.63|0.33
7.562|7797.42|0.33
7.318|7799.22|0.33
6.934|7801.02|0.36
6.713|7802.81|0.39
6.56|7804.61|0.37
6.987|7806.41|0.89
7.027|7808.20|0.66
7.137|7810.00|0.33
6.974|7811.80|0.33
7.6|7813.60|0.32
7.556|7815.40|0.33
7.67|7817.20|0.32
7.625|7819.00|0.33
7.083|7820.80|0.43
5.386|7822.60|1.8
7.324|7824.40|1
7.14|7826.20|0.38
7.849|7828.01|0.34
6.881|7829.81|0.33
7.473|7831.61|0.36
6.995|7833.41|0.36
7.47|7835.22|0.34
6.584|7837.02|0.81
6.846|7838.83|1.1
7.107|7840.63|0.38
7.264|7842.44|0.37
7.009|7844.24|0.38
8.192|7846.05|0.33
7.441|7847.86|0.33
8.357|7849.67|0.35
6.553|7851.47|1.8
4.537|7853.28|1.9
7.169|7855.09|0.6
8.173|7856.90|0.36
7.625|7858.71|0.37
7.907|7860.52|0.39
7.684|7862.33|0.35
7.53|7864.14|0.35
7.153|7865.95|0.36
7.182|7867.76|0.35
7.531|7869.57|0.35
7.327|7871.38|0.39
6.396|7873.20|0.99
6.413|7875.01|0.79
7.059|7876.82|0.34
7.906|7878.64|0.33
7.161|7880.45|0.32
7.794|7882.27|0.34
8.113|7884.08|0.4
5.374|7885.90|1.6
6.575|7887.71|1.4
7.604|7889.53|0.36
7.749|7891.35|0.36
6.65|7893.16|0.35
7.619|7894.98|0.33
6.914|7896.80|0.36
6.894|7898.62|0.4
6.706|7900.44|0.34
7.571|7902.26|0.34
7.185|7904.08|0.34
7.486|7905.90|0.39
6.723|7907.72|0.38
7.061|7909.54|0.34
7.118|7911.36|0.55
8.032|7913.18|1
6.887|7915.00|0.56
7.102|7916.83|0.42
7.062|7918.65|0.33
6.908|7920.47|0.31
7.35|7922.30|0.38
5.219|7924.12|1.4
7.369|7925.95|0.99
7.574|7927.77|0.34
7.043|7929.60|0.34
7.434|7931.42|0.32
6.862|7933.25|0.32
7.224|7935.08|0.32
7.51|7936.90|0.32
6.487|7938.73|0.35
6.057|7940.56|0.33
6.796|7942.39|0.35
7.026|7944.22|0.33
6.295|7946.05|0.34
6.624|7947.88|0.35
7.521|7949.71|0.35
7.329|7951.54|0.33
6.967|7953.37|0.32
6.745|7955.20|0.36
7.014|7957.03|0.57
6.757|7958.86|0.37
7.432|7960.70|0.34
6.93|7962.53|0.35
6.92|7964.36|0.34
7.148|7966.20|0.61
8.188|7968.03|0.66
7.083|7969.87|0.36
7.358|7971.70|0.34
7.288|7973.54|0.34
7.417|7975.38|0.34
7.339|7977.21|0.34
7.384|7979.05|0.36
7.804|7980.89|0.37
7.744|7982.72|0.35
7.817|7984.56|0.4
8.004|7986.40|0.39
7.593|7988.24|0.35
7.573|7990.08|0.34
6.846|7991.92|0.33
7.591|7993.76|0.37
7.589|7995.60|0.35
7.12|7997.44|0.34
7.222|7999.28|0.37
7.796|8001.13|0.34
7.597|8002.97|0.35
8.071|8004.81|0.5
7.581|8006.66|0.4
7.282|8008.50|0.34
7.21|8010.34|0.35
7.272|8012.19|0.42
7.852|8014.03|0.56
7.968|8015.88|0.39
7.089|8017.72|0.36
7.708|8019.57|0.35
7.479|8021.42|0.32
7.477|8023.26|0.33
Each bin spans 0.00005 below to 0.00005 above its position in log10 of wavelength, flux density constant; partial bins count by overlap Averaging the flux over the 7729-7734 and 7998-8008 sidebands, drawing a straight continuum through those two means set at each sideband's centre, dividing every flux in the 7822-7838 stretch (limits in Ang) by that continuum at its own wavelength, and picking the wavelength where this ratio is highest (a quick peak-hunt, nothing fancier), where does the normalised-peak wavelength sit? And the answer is 7828.01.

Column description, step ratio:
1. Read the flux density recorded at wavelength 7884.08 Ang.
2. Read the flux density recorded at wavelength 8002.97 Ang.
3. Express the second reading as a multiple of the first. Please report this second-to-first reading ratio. 0.94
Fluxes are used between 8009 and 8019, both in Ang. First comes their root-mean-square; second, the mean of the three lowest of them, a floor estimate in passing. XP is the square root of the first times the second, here 7.34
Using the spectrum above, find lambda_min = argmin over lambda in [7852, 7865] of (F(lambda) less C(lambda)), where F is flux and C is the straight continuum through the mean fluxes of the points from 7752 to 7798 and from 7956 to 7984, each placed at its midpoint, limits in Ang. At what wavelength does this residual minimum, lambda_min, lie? 7853.28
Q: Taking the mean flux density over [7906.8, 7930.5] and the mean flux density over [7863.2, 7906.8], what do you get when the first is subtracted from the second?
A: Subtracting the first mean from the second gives 0.1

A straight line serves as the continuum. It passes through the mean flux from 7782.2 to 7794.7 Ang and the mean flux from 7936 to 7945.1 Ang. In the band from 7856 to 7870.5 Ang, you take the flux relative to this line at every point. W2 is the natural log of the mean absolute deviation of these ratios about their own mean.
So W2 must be -3.4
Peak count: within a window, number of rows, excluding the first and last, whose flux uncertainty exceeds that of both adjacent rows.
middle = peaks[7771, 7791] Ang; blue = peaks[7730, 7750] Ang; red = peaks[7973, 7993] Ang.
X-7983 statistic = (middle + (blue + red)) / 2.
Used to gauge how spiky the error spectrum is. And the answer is 2.0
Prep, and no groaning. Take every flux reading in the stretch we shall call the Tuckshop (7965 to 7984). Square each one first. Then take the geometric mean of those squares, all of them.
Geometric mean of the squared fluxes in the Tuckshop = 55.8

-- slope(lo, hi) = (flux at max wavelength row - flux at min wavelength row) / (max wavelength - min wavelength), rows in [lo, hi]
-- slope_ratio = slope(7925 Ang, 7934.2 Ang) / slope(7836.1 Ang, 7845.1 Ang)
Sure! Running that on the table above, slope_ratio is -1.2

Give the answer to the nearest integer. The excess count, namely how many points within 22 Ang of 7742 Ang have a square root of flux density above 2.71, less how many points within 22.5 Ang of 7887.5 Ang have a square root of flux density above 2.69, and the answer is -2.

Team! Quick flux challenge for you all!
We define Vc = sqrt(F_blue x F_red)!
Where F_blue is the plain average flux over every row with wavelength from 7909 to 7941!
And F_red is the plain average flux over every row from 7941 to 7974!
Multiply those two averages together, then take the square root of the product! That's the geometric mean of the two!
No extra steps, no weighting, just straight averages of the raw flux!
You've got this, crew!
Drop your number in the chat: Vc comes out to 7.05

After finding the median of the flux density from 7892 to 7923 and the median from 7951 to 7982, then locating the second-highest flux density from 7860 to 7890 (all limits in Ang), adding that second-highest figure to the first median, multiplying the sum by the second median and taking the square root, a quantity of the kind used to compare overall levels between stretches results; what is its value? 10.4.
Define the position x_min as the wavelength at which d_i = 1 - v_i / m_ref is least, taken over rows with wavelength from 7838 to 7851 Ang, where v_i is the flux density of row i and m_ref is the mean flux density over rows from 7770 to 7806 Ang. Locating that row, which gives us 7849.67 Ang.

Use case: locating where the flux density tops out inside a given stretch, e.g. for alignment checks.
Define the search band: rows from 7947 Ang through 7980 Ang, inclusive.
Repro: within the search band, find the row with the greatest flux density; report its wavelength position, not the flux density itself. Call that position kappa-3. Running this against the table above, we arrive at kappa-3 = 7968.03 Ang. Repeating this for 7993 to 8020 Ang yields 8004.81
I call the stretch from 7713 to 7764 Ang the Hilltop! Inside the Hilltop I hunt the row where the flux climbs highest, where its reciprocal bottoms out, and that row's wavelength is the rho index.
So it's 7740.18 Ang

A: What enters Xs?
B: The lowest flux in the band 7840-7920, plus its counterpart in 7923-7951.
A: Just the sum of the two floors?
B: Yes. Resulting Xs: 9.8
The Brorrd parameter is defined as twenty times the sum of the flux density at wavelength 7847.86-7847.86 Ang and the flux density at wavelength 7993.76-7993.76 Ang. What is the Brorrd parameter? 301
